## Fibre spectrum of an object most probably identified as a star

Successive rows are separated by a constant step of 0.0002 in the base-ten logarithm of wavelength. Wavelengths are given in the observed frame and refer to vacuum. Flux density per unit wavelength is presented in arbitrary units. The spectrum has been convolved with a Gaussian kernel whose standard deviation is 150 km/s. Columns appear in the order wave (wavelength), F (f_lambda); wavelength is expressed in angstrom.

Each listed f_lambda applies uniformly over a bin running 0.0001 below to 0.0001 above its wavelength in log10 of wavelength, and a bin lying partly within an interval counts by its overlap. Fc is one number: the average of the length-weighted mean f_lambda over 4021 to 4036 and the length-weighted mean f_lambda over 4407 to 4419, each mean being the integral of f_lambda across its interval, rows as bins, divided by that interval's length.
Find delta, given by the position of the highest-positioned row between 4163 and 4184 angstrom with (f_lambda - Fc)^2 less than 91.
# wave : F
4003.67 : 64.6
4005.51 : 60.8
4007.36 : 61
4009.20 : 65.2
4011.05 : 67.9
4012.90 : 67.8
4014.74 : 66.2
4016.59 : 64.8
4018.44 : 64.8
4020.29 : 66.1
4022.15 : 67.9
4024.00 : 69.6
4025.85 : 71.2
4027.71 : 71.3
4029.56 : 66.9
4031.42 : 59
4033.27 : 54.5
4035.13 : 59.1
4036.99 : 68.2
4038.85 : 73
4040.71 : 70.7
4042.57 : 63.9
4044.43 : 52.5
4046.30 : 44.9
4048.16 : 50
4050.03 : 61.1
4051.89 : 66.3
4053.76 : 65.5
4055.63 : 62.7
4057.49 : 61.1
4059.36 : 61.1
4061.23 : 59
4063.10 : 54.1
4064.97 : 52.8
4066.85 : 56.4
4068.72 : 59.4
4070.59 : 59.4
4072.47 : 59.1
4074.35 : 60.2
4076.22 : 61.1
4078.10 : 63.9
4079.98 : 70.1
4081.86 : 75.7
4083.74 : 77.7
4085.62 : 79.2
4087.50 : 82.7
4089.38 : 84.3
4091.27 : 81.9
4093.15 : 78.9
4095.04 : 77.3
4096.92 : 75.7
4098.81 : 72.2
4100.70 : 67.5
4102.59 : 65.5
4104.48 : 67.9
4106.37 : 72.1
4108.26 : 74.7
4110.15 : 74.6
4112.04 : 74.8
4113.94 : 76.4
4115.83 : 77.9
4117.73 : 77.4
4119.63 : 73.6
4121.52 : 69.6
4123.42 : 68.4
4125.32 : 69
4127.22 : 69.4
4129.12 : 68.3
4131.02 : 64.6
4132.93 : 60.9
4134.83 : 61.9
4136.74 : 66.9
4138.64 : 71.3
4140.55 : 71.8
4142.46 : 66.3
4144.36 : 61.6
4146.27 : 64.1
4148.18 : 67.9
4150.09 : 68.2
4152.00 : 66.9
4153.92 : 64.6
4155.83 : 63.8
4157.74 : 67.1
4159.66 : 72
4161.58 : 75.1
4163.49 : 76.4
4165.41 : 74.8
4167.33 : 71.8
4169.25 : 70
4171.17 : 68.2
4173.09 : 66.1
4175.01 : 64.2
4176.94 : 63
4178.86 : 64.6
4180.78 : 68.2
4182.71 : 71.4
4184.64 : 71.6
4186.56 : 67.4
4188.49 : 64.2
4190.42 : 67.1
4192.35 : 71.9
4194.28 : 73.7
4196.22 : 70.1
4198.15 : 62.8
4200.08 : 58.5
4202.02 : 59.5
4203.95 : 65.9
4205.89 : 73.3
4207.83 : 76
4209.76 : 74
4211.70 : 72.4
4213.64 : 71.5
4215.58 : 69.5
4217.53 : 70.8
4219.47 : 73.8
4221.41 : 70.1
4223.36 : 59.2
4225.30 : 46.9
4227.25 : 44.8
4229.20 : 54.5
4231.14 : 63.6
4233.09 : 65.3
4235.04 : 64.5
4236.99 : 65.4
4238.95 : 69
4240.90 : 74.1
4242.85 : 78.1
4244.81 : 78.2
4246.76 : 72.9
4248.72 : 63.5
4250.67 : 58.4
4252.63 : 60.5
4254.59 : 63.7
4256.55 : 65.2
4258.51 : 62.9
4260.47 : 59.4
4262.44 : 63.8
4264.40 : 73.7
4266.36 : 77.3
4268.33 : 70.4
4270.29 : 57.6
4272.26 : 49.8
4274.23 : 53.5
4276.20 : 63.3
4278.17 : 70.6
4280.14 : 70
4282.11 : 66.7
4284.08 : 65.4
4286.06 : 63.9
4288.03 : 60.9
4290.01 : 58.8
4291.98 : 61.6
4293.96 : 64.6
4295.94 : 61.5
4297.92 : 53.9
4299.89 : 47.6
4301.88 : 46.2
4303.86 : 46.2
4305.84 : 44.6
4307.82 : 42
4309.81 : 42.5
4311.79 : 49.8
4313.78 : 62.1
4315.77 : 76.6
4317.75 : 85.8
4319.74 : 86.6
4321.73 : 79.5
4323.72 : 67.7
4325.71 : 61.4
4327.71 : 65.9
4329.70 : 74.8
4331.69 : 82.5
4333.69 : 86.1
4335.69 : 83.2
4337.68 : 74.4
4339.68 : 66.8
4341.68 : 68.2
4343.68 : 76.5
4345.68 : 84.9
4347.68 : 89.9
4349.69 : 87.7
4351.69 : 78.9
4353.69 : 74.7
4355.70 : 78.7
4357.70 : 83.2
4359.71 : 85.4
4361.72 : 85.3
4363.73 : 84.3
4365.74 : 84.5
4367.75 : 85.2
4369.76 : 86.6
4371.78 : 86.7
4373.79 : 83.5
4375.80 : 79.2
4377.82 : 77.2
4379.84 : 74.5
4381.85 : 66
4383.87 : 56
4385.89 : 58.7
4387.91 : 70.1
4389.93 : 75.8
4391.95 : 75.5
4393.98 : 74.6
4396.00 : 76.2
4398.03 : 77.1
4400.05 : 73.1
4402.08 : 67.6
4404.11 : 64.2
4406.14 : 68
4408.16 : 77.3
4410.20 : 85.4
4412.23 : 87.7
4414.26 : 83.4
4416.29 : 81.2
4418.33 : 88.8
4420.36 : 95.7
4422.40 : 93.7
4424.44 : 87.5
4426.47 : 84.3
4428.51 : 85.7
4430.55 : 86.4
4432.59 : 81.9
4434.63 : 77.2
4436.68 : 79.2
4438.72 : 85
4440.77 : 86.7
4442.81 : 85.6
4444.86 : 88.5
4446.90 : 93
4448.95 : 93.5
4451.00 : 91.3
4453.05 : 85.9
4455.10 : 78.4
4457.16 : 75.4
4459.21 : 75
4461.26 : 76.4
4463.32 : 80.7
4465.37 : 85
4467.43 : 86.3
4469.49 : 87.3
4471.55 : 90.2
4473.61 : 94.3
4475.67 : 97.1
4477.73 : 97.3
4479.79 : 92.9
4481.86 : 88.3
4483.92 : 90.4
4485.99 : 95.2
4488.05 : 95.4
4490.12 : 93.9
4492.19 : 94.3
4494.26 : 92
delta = 4182.71 angstrom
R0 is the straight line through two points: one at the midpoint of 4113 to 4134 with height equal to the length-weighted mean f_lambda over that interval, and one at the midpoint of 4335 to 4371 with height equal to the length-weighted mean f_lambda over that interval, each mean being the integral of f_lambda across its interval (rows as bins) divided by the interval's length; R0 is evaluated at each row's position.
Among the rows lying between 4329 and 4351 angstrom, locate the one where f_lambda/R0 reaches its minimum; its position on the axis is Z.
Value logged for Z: 4339.68 angstrom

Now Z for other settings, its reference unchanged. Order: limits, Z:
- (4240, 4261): 4250.67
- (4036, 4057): 4046.30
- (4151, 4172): 4155.83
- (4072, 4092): 4072.47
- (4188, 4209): 4200.08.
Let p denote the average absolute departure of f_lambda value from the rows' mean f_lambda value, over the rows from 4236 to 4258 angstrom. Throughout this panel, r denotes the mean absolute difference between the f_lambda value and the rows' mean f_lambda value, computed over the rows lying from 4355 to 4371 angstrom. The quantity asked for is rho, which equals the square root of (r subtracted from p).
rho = 2.0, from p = 5.8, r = 1.6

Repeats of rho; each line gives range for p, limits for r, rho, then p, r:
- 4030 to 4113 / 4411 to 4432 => 2.2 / 8.0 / 3.2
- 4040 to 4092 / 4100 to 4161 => 2.1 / 8.0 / 3.7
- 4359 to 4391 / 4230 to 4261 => 1.7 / 8.0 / 4.9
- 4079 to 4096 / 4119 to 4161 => 0.5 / 3.1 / 2.8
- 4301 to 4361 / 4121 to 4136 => 3.1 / 12.6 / 3.0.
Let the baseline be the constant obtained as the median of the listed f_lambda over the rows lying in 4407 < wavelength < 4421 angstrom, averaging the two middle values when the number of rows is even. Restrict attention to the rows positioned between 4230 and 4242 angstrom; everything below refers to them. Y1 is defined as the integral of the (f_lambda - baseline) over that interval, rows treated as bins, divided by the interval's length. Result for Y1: -18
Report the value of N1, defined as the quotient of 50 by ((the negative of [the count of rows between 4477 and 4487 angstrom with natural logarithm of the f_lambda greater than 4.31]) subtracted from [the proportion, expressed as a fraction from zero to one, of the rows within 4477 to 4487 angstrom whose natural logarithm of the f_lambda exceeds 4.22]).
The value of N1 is 8.3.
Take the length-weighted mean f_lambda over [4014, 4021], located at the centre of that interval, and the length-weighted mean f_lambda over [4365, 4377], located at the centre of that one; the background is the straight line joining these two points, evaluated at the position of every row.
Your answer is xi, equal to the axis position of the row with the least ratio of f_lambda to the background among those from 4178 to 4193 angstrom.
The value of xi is 4188.49 angstrom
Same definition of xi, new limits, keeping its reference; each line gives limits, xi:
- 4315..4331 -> 4325.71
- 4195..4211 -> 4200.08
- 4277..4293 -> 4290.01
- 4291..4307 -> 4305.84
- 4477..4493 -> 4481.86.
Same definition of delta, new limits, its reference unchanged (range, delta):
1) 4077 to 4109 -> 4108.26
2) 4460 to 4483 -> 4463.32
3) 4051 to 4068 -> 4053.76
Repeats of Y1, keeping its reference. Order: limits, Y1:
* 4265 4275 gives -23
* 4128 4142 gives -19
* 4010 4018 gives -19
